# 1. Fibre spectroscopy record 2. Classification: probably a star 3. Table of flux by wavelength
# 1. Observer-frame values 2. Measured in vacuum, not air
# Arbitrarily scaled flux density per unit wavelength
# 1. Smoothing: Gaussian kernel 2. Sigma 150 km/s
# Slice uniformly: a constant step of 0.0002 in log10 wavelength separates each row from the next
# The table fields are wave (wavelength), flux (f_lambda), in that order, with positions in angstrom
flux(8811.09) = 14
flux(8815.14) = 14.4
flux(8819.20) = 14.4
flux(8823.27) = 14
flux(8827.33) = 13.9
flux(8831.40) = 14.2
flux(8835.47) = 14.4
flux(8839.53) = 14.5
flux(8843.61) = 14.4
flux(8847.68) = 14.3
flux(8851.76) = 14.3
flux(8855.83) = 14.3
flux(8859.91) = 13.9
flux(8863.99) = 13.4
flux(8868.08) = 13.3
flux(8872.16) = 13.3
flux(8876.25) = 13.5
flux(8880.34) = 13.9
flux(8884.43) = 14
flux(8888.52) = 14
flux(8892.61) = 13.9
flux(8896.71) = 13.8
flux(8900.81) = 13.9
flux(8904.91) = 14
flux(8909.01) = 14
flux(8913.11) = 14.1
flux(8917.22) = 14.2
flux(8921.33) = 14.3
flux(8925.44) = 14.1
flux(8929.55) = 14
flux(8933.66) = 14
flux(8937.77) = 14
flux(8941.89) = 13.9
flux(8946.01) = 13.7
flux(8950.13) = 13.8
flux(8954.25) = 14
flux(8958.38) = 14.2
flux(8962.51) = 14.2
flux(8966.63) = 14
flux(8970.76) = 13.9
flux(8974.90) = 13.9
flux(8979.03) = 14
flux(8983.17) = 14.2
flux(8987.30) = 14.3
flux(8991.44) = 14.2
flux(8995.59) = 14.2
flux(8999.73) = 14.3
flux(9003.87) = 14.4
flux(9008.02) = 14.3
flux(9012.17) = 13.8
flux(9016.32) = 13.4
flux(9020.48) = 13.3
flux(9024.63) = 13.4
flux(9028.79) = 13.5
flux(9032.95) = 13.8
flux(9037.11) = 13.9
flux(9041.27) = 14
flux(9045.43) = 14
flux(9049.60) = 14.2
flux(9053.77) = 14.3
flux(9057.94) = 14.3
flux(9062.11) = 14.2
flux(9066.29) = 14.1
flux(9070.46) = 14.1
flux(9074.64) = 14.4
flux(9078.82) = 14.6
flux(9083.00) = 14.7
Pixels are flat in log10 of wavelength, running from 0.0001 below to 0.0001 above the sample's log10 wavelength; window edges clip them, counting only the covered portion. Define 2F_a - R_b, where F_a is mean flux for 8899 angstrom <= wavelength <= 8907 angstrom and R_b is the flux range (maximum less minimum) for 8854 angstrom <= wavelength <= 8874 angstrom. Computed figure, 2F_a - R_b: 26.9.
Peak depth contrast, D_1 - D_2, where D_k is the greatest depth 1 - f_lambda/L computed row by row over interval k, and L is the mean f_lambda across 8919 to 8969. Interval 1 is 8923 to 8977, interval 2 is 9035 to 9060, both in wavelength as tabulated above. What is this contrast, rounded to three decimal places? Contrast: 0.014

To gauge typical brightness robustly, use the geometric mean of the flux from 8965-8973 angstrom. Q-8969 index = 13.9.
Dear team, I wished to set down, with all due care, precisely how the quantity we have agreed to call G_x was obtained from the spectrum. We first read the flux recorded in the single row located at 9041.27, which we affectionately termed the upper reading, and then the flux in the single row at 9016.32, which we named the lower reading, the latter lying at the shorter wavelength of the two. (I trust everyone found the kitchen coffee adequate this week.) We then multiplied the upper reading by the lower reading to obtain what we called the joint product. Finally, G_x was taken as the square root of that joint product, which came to 13.7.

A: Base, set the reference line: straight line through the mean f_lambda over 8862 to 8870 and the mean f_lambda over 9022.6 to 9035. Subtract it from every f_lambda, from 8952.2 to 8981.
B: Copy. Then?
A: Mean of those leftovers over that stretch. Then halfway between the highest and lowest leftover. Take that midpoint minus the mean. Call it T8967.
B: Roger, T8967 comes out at 0.021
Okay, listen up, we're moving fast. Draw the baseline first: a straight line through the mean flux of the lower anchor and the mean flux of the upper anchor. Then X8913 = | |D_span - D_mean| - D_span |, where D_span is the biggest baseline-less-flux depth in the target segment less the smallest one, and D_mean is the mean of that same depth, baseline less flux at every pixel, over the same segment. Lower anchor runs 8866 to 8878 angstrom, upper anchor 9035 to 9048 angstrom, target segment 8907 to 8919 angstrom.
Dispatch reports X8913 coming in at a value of 0.59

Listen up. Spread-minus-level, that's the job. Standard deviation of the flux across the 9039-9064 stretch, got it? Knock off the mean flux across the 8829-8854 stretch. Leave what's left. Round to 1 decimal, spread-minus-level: -14.2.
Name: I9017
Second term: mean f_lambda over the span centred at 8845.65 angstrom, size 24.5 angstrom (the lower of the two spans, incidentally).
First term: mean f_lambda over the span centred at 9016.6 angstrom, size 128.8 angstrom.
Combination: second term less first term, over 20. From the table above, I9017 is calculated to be 0.016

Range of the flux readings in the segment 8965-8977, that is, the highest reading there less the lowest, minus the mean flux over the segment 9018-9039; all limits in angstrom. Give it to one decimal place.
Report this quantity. -13.5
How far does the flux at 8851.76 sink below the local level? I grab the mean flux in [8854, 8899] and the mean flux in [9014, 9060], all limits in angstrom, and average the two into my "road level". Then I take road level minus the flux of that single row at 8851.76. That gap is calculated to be -0.51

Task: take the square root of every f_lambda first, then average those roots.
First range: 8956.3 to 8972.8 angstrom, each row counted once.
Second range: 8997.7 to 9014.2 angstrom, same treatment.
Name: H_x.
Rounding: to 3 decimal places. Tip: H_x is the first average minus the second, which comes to -0.017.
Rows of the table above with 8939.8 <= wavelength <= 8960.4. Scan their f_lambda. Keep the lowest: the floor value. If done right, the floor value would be 13.7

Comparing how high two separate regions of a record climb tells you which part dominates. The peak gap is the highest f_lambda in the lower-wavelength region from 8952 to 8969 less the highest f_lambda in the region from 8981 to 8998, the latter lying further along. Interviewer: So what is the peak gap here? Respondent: -0.10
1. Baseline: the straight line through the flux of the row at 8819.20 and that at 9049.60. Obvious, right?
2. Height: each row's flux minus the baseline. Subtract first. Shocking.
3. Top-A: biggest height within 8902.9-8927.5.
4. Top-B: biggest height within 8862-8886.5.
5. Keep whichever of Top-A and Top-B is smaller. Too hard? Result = -0.34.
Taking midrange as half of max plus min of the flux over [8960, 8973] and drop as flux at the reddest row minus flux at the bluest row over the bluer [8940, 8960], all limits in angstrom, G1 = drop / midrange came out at 0.0214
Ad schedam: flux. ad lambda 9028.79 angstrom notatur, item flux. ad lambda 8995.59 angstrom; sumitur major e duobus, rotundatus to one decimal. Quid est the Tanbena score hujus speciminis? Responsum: 14.2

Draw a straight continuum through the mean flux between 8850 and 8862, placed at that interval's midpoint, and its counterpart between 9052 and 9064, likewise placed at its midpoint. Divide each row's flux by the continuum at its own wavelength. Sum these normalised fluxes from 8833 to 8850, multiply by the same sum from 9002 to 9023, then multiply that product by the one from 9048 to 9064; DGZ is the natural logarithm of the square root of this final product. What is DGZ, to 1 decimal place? 2.2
